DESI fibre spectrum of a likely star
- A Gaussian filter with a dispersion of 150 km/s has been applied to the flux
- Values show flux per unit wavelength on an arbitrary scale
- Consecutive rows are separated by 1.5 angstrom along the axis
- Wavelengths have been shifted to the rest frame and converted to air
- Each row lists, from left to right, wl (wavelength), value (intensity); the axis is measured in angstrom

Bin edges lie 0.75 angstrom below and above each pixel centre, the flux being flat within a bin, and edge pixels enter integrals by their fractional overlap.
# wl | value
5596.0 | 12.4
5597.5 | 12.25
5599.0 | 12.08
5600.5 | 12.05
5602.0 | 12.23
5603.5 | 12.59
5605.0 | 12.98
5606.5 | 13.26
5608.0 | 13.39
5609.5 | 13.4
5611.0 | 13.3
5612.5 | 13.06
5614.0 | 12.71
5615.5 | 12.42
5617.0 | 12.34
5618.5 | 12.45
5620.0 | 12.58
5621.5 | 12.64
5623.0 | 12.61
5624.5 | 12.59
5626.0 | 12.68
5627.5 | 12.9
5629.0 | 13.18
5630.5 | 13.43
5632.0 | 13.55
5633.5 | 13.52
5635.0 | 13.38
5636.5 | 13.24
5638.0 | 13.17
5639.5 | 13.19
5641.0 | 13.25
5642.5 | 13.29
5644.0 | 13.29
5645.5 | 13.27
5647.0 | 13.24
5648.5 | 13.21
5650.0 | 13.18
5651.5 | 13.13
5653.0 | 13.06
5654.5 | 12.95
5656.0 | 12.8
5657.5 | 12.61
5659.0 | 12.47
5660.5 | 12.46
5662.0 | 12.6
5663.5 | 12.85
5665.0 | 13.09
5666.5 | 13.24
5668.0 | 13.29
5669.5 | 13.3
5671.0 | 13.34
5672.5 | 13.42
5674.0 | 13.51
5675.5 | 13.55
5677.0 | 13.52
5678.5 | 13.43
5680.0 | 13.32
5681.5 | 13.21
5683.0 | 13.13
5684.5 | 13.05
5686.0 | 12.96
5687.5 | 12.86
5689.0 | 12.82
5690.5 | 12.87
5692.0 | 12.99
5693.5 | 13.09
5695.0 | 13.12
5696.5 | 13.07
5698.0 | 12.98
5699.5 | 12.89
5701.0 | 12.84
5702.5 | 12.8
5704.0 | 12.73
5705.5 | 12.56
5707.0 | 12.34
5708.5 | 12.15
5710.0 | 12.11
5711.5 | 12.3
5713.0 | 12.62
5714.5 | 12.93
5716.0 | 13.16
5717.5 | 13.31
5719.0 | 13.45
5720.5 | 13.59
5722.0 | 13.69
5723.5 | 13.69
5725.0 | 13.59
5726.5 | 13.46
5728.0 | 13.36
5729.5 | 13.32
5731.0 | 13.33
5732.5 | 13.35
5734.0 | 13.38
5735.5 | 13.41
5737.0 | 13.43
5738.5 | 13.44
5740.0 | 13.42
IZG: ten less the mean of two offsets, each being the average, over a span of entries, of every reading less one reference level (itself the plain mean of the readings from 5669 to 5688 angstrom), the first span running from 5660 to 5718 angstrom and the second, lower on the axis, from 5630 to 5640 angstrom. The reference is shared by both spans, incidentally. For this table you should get 10.12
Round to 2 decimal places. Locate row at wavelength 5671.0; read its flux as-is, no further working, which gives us 13.34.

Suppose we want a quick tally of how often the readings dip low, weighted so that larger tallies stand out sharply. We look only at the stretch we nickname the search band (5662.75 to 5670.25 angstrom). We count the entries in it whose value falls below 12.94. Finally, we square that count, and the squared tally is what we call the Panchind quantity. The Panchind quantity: 1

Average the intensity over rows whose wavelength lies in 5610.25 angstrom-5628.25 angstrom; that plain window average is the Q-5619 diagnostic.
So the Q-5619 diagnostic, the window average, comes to 12.7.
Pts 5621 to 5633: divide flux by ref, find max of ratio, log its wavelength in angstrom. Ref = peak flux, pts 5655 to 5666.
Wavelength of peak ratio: 5632.0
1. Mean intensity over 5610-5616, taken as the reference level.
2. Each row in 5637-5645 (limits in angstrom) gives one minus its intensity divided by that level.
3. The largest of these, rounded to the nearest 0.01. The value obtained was -0.02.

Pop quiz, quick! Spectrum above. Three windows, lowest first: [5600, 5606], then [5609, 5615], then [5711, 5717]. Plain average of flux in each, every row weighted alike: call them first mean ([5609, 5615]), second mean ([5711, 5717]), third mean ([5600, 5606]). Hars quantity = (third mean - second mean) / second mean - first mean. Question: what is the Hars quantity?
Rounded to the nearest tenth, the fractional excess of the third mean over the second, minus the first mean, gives -13.1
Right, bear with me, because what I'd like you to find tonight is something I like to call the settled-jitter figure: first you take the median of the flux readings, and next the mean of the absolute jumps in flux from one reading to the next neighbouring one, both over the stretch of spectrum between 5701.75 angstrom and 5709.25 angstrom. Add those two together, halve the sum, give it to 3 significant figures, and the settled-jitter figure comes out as 6.36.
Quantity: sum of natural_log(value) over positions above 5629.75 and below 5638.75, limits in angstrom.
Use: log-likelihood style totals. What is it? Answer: 15.6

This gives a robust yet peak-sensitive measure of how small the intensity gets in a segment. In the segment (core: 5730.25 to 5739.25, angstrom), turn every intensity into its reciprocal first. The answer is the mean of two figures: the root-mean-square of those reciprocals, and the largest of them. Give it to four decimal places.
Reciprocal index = 0.0749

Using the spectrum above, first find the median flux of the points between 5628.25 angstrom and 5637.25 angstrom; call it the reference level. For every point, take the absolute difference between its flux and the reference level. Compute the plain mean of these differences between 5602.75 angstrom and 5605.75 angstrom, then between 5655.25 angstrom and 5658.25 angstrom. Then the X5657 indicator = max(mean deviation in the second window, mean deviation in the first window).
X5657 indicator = 0.7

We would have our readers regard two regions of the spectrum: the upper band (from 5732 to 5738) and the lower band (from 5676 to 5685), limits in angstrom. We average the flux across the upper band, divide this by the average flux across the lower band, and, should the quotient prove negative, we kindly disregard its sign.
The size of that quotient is 1.01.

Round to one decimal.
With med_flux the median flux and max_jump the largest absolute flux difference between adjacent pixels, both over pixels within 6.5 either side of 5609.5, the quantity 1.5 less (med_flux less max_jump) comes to -11.2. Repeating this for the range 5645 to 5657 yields -11.5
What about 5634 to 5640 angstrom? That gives -11.6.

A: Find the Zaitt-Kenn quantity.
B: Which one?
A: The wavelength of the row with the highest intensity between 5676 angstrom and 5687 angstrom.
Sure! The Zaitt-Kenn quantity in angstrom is 5677.0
